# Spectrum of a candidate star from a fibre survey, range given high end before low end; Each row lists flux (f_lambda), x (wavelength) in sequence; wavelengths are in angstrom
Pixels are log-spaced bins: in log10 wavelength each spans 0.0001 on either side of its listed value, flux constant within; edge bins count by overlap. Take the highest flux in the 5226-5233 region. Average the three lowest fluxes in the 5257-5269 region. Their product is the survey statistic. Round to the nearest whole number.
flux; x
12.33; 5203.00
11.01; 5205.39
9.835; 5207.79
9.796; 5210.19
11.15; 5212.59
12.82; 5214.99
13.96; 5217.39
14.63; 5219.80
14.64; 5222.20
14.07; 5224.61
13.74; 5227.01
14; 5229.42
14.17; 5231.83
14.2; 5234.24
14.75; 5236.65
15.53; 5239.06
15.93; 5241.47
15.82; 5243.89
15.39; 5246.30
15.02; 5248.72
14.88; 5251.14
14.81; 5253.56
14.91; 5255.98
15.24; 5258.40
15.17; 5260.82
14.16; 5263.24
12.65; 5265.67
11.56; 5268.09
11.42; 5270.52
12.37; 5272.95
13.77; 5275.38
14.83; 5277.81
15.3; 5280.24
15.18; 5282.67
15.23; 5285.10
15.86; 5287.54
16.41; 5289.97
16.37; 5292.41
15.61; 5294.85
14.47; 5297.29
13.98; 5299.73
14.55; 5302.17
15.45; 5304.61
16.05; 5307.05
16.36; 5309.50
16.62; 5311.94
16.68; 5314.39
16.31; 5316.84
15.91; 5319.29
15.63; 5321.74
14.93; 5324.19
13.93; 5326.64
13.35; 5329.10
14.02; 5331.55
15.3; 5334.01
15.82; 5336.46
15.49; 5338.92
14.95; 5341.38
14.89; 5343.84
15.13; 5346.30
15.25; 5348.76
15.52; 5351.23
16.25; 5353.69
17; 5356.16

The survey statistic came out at 181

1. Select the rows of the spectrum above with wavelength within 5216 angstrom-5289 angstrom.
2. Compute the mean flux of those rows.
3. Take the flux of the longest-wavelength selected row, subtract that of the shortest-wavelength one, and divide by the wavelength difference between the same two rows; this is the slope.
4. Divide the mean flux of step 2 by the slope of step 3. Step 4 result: 533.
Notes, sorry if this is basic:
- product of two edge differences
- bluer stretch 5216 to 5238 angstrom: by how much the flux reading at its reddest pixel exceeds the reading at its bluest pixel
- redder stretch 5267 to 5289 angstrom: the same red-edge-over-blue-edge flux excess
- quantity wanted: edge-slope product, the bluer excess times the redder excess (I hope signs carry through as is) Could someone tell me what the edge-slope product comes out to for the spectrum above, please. 3.4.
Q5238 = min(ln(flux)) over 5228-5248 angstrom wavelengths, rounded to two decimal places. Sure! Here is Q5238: 2.64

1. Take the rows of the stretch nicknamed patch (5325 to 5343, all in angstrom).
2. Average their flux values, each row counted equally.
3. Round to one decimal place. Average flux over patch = 14.7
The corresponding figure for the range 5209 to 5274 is 14.0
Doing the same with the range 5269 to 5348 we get 15.1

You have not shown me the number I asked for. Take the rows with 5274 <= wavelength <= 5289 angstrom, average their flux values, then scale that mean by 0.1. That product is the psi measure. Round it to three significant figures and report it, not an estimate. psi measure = 1.50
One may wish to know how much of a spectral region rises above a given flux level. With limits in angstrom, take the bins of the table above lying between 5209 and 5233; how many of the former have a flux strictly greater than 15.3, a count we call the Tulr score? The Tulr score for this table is 0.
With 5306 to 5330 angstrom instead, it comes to 7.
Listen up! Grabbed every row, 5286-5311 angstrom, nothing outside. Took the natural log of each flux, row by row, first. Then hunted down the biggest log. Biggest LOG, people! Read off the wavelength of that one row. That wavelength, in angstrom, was 5289.97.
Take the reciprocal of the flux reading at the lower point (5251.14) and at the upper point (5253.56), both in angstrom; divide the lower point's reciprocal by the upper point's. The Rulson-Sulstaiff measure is 1.00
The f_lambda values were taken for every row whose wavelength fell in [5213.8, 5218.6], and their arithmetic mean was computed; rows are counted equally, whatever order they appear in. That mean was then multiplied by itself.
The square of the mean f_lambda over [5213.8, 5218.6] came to 179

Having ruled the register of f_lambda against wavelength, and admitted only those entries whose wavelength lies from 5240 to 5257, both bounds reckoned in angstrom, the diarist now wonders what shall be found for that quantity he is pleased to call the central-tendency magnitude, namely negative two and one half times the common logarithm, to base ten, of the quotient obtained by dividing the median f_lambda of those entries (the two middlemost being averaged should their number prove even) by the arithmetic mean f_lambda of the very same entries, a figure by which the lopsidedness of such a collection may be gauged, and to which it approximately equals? 0.017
